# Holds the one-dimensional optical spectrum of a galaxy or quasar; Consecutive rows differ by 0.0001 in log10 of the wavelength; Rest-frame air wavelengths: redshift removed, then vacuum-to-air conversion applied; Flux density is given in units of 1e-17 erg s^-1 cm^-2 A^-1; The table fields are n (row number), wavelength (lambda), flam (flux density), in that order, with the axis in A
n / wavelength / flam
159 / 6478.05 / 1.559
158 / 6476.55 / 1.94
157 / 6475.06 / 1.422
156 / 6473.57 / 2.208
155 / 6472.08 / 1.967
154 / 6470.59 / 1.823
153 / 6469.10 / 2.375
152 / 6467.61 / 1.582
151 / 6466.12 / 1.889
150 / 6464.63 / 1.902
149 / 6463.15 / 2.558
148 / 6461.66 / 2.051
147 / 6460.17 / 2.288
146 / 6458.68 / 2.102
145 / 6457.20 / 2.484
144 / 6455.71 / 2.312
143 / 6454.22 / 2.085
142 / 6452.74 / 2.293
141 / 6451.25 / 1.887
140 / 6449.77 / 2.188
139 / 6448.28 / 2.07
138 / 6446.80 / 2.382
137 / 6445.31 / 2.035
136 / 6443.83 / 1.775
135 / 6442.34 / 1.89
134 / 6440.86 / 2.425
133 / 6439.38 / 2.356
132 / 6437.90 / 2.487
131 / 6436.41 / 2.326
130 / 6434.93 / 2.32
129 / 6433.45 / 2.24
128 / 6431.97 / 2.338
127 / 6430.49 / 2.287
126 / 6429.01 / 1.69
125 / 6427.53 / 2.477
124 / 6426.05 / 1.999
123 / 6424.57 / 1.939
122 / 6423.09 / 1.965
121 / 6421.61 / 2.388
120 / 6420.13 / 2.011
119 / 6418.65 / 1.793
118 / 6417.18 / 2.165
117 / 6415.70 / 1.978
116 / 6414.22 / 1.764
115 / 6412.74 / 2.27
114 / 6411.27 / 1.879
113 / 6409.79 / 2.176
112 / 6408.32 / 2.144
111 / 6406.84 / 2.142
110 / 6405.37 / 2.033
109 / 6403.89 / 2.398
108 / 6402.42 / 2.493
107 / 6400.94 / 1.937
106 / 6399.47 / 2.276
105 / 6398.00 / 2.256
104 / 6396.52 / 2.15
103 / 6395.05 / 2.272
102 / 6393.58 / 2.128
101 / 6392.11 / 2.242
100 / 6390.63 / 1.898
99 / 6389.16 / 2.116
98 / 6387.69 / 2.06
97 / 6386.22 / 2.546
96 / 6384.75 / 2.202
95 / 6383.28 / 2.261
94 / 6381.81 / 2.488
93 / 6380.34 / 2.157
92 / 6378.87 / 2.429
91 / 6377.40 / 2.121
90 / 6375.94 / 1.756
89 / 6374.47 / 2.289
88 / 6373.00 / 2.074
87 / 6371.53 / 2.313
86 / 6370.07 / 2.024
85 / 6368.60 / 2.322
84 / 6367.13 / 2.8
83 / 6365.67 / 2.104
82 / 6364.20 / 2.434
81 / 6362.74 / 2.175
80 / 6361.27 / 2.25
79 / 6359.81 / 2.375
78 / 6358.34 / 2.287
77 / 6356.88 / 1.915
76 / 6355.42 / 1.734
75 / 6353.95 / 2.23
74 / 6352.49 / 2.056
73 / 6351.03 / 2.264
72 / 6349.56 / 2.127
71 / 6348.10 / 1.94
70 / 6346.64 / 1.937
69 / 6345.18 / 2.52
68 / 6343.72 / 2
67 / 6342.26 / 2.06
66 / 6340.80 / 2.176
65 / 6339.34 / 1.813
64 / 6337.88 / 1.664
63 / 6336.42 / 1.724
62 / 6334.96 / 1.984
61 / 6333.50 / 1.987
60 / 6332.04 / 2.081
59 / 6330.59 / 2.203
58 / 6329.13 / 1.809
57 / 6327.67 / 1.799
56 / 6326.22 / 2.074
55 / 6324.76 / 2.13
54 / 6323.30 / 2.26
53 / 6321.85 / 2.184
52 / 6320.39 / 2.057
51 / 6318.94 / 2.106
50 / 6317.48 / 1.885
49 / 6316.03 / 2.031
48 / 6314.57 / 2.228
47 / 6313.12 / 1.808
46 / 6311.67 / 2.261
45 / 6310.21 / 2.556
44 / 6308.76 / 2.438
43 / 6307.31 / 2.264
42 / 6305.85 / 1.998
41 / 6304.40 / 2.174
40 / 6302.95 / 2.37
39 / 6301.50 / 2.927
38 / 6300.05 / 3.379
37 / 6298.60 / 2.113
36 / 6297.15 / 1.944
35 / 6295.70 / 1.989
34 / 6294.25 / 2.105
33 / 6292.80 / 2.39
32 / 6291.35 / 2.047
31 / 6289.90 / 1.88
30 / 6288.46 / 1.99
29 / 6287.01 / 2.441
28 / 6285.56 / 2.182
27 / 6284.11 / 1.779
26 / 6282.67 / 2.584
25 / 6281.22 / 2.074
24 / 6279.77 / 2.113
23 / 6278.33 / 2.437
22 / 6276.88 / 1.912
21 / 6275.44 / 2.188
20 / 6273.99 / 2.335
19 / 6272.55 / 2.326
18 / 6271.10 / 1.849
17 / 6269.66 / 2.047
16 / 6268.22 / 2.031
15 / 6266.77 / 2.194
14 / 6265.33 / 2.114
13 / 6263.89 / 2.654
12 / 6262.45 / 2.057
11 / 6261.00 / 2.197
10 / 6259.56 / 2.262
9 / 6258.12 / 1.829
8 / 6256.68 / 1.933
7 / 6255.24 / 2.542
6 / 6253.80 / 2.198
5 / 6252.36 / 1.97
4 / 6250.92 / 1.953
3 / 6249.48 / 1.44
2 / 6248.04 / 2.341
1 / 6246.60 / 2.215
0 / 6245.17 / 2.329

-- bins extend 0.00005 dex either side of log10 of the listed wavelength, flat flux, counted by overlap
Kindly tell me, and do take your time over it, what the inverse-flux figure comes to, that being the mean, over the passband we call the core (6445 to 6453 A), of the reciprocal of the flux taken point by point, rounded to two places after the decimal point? 0.47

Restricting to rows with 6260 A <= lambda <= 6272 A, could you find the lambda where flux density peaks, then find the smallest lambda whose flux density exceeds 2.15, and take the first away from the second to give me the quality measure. -2.9 A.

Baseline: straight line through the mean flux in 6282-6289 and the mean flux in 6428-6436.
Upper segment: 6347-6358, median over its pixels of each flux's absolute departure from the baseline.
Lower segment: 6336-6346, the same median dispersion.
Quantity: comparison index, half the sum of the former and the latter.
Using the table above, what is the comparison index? 0.23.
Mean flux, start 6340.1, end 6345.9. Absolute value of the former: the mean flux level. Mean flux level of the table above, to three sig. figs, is 2.19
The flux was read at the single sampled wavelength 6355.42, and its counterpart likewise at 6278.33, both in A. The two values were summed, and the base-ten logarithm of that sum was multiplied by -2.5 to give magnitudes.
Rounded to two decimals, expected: -1.55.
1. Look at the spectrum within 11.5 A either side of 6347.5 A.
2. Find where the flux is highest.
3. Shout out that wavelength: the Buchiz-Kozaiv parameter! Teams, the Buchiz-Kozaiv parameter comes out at 6345.18 A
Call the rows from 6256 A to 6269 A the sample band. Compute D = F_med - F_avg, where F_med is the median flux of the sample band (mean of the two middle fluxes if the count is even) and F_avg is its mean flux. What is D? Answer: -0.027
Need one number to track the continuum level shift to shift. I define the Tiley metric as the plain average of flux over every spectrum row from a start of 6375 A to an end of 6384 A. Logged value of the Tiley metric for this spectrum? 2.20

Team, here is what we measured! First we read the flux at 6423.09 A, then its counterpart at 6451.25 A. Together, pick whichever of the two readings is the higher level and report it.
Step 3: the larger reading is 2.0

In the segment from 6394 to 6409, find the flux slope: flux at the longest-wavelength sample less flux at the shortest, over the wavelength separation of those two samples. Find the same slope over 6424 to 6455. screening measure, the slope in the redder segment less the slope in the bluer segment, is 0.015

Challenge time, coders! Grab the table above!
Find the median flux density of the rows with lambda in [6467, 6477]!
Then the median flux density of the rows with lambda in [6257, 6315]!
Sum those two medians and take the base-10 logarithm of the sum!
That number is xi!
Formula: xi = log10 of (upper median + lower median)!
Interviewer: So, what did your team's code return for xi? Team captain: 0.615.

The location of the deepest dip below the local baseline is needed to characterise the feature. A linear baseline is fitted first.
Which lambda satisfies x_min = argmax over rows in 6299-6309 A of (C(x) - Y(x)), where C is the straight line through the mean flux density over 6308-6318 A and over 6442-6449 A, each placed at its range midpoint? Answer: 6305.85 A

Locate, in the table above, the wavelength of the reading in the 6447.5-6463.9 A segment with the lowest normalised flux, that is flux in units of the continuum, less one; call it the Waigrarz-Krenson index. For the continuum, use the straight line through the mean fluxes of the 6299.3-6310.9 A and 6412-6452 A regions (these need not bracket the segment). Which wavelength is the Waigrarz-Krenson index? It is 6451.25 A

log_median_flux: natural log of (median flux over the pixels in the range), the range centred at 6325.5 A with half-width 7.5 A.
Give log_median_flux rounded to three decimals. 0.739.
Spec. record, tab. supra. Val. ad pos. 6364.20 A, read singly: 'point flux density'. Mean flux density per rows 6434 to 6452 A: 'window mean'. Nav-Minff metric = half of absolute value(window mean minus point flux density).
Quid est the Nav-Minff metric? 0.128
